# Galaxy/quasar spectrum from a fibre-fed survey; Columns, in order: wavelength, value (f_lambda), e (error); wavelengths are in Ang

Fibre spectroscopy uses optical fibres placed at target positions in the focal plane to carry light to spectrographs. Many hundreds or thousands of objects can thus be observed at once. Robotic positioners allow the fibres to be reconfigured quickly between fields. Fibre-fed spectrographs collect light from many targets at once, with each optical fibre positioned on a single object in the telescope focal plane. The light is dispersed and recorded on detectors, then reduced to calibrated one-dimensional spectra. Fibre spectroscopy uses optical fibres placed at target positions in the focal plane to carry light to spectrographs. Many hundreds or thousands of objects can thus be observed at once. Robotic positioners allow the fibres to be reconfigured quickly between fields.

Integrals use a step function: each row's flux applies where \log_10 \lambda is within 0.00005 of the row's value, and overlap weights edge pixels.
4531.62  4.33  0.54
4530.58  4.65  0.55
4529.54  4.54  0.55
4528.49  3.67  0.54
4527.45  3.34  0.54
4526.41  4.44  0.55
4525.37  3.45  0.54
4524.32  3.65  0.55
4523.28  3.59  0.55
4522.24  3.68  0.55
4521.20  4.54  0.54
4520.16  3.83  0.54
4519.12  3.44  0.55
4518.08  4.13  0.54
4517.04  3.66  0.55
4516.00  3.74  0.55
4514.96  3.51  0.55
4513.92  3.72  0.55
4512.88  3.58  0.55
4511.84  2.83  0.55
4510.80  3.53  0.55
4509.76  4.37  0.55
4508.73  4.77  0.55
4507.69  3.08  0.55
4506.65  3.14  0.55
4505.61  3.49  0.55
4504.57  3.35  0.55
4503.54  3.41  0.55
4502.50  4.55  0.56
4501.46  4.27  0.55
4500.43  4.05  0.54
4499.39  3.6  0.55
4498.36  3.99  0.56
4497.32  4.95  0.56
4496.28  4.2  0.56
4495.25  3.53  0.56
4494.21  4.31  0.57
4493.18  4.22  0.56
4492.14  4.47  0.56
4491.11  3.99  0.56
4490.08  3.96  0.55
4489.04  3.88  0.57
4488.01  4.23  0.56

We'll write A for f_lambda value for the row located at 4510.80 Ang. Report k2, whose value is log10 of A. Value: 0.548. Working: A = 3.53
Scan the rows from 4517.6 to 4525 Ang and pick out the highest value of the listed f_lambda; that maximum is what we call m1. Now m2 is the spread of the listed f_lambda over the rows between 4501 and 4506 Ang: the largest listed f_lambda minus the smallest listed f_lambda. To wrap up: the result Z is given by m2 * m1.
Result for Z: 5.4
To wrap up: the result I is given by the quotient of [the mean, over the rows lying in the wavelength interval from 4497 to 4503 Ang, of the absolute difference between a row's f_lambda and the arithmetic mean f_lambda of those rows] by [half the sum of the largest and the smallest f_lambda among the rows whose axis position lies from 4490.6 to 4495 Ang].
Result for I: 0.084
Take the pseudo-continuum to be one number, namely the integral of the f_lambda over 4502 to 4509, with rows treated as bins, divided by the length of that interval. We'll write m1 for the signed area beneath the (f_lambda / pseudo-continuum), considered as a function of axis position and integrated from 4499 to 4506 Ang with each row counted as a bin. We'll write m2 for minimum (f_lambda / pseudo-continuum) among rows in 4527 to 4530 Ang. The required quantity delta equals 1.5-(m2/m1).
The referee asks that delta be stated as 1.38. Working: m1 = 7.4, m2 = 0.92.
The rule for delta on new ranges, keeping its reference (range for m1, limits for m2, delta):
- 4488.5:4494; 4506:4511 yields 1.36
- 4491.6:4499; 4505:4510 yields 1.40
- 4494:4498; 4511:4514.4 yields 1.33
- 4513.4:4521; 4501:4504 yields 1.38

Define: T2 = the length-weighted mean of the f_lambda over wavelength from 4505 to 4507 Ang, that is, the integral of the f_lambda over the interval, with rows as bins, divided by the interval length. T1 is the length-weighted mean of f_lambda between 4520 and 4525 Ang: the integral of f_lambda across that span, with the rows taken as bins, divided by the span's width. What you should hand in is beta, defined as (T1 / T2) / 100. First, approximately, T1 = 3.85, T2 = 3.3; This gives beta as 0.0116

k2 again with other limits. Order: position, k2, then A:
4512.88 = 0.554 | 3.58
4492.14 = 0.650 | 4.47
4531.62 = 0.636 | 4.33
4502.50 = 0.658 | 4.55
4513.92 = 0.571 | 3.72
